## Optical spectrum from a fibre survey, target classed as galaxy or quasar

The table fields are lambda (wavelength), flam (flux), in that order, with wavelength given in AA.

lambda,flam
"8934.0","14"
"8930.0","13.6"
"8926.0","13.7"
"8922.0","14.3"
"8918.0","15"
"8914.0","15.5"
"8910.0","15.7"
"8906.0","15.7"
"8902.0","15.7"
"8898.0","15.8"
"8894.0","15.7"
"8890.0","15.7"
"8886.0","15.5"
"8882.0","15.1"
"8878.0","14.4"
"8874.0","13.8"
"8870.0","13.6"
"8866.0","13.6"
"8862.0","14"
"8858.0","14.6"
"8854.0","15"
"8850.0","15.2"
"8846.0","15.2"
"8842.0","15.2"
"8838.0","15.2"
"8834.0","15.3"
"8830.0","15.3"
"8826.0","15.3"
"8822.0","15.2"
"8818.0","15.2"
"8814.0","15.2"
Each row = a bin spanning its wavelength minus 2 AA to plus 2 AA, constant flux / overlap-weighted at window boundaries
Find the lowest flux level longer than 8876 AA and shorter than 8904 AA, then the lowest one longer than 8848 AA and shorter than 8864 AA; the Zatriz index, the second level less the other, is -0.4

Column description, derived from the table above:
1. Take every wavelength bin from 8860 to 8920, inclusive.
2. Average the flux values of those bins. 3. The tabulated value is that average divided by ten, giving 1.50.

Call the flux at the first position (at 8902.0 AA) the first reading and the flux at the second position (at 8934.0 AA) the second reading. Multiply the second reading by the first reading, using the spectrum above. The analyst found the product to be 220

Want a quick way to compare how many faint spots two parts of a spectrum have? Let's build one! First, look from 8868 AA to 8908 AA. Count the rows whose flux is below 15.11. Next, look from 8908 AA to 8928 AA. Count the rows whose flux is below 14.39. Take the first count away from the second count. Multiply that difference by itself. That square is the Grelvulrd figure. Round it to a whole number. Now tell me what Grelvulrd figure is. 4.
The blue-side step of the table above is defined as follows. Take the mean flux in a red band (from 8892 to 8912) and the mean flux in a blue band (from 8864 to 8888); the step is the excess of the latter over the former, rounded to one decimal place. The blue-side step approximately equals -1.4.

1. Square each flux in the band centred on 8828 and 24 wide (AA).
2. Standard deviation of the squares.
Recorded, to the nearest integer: 2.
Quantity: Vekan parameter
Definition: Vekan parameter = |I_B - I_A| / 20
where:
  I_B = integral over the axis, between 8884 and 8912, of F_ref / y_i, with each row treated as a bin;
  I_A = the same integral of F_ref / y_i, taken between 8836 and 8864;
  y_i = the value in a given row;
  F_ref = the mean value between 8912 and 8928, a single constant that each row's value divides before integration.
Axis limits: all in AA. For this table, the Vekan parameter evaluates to 0.1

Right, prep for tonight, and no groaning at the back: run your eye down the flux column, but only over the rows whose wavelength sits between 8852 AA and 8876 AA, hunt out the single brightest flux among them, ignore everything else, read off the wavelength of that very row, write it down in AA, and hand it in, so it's 8854.0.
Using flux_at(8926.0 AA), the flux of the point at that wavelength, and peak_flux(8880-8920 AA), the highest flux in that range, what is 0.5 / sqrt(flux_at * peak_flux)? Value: 0.0340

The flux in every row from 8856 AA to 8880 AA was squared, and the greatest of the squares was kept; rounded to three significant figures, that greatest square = 213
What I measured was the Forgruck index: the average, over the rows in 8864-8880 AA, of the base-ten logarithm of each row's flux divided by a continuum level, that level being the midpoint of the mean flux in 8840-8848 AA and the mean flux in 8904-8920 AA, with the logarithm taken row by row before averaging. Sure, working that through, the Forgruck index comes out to -0.04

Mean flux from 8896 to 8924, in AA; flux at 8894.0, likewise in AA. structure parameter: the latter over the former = 1.02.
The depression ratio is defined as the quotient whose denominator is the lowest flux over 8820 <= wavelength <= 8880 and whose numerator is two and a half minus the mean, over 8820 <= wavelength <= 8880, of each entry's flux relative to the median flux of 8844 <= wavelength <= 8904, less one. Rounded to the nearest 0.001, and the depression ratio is 0.186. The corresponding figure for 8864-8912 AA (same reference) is 0.184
